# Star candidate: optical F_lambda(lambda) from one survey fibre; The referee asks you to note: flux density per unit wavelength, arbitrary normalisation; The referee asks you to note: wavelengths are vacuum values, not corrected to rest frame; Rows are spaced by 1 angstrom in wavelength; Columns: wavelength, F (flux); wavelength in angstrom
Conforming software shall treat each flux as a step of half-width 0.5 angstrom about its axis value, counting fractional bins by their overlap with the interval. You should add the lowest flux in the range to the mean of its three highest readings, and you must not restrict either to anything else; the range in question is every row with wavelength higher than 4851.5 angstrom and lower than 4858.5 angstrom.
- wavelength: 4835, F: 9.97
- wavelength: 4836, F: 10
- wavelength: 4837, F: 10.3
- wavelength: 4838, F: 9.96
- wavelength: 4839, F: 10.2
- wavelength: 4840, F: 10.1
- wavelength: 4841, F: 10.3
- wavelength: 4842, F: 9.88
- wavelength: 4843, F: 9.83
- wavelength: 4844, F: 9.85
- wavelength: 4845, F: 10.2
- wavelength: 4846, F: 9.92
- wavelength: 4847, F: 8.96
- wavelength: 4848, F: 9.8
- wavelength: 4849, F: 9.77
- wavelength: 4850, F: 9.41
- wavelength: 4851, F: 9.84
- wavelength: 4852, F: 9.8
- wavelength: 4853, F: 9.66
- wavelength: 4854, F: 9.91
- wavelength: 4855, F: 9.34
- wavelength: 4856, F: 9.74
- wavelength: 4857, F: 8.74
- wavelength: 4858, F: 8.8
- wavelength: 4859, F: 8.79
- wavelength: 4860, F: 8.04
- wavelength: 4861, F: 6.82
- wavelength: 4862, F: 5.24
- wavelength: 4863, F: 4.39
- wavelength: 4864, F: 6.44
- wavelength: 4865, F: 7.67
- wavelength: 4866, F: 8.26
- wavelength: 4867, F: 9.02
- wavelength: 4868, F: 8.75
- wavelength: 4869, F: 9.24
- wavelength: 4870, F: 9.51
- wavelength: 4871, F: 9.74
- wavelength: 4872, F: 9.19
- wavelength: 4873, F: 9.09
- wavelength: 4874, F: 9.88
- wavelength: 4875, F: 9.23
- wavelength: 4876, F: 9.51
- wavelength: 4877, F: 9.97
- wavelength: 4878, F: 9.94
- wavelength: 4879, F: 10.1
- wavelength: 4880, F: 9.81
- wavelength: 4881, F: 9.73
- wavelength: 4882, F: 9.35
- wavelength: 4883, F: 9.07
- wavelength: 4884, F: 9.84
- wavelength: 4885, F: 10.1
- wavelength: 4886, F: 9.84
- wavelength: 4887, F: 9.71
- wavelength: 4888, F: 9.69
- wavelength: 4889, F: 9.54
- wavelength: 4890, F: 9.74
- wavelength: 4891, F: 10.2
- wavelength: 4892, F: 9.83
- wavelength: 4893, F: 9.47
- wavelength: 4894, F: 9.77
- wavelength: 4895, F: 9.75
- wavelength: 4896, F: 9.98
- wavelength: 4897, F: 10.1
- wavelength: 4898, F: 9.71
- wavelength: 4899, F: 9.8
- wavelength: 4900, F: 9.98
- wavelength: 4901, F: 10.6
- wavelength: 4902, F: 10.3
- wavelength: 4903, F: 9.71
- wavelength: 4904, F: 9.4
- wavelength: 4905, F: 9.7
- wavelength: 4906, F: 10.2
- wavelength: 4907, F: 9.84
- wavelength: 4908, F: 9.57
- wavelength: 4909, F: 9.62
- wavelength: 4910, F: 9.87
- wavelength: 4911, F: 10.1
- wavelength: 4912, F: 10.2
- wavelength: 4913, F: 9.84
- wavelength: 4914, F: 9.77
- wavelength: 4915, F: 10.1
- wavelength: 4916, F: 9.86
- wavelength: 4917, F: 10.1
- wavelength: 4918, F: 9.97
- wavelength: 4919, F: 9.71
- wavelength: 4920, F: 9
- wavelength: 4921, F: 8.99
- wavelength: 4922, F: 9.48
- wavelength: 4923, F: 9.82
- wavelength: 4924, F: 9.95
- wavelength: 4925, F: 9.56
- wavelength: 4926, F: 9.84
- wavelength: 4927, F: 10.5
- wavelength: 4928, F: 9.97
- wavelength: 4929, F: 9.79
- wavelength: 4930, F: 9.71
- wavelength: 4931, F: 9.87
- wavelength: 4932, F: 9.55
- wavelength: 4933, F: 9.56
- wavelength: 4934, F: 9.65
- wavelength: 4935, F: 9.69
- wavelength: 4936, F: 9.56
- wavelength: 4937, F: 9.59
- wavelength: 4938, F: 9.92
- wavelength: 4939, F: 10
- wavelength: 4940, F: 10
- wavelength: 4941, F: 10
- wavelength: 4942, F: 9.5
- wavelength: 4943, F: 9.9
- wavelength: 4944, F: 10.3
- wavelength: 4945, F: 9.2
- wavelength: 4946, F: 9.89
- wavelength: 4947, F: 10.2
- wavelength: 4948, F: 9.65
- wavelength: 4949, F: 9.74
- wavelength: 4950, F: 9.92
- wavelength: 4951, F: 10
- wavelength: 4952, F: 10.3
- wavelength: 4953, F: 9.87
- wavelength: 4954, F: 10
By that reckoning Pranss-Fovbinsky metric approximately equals 18.6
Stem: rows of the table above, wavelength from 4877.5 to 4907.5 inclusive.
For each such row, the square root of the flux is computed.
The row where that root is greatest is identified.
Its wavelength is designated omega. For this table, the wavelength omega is 4901 angstrom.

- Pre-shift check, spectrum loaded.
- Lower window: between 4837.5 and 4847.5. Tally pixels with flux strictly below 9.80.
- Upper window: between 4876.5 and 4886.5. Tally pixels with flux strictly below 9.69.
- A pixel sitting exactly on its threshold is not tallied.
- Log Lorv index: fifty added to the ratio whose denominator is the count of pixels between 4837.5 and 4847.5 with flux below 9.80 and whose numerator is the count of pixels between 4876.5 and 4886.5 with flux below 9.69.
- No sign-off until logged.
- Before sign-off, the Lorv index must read 52.0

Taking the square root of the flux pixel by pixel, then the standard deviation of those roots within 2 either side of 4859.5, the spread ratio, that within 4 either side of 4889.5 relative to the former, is 0.2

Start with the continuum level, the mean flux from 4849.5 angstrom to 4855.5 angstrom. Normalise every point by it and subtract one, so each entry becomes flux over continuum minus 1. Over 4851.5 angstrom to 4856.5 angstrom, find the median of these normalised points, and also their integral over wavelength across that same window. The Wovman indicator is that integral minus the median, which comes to 0.01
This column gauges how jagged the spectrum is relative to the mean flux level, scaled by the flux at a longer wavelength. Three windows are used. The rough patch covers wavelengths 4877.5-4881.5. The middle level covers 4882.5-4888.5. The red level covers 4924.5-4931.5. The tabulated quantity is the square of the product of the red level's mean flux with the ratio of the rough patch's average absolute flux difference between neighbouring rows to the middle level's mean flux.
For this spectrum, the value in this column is 0.03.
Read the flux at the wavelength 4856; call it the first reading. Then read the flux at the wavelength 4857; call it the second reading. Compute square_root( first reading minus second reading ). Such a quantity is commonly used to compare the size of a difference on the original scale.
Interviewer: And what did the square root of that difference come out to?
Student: 1.0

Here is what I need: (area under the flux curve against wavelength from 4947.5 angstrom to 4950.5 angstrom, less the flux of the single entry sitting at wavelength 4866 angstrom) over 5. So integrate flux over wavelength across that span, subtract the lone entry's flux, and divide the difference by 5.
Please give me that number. 4.21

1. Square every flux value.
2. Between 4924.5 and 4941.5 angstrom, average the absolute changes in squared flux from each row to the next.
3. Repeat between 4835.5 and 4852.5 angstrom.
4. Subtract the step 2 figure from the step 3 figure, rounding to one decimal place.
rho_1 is 2.4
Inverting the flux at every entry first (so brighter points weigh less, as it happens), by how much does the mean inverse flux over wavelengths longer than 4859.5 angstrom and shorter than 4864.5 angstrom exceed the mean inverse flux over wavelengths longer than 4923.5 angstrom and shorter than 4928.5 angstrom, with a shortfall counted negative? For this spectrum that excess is 0.069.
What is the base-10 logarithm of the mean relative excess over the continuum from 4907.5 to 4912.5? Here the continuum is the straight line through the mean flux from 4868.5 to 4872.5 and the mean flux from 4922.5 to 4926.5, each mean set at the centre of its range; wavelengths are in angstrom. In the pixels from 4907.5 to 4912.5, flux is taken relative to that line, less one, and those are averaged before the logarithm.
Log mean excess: -1.73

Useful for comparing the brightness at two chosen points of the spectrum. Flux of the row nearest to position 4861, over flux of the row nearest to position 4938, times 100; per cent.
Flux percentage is 69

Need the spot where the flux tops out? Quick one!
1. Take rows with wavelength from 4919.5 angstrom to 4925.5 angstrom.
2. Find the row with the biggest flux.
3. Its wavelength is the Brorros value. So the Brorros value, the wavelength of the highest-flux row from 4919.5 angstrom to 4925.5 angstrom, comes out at 4924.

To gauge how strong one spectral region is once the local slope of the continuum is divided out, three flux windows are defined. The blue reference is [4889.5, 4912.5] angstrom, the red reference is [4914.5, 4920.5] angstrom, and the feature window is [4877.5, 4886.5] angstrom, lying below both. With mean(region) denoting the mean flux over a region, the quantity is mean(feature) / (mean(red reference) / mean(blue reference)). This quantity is 9.85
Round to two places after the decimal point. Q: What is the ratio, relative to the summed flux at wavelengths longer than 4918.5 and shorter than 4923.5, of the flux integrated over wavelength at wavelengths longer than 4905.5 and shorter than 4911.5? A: 1.26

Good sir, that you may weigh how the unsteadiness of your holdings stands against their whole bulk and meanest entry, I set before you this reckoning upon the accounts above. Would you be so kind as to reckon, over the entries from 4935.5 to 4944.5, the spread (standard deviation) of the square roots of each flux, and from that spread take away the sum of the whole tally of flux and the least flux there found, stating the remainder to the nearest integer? -98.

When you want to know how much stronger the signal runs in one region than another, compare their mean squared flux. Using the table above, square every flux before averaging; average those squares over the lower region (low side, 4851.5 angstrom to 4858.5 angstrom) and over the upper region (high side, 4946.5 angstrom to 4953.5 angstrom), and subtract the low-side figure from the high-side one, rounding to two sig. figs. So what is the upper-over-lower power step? 10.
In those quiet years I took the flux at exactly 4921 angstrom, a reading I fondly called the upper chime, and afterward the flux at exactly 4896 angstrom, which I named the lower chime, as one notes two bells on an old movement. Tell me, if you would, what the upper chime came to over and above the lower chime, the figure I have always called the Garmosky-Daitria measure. -1.0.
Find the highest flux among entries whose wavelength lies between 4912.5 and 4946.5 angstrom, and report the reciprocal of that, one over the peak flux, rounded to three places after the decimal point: 0.095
